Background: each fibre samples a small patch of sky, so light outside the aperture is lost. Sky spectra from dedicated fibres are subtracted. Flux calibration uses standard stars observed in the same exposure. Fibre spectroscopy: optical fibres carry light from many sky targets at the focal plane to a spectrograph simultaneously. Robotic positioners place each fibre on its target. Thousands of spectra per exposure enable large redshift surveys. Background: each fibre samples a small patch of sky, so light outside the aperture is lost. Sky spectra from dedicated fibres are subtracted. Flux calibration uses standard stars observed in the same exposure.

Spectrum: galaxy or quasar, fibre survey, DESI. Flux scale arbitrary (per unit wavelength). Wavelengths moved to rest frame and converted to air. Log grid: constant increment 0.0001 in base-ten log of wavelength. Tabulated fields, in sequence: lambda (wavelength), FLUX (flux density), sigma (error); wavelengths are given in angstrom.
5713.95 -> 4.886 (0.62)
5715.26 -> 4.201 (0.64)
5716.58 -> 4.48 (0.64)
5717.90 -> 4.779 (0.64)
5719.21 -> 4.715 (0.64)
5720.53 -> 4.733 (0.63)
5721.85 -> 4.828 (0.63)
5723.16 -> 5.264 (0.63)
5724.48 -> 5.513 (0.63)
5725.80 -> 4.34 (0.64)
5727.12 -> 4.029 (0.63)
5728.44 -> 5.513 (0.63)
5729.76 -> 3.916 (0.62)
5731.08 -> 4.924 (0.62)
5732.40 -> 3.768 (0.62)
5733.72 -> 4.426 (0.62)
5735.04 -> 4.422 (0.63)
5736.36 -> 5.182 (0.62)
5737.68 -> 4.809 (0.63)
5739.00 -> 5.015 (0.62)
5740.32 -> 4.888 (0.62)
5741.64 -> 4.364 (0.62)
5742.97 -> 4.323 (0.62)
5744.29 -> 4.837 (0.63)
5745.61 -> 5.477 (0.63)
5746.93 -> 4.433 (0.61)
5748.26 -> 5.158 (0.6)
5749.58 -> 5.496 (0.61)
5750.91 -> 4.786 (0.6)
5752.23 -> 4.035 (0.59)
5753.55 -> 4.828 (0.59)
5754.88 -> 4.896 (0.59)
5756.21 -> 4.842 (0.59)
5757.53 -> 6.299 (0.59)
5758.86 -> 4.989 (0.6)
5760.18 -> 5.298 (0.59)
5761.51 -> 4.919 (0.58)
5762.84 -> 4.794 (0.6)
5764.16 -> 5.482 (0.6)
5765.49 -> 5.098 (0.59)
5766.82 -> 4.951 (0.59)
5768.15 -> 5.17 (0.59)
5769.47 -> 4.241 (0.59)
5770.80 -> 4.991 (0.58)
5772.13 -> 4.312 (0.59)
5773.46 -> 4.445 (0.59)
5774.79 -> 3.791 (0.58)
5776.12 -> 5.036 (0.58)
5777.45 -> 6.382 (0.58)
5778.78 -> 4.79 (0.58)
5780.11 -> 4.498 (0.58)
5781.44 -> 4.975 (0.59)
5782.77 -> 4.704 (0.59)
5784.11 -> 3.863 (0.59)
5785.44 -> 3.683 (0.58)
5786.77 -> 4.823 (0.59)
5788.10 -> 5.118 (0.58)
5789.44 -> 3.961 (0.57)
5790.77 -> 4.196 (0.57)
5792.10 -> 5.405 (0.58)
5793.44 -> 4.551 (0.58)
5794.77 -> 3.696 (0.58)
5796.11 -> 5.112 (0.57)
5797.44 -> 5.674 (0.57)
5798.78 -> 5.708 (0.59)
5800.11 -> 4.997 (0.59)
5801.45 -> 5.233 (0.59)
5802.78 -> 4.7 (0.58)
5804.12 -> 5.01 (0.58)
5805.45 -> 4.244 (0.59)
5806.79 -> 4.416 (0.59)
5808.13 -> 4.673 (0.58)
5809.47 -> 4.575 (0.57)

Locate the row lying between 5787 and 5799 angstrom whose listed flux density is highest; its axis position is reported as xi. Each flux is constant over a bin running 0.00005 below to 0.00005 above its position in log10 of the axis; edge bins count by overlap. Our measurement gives 5798.78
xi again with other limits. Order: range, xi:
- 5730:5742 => 5736.36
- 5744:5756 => 5749.58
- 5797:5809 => 5798.78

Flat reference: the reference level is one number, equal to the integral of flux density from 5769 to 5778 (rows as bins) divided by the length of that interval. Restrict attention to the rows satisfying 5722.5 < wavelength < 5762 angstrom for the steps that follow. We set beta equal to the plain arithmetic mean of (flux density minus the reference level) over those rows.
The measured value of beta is 0.10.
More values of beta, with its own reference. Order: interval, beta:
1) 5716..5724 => 0.07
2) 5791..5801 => 0.29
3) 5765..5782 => 0.09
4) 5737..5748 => 0.04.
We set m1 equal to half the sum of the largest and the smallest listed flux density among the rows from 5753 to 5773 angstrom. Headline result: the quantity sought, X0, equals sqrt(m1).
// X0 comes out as 2.30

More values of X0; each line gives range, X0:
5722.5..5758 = 2.24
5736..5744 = 2.18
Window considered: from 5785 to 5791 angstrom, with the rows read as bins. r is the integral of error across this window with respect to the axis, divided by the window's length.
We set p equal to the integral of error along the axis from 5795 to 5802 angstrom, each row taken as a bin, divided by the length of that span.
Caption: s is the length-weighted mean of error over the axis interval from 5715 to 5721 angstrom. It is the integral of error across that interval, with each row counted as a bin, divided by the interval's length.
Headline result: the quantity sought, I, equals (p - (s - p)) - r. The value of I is -0.054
